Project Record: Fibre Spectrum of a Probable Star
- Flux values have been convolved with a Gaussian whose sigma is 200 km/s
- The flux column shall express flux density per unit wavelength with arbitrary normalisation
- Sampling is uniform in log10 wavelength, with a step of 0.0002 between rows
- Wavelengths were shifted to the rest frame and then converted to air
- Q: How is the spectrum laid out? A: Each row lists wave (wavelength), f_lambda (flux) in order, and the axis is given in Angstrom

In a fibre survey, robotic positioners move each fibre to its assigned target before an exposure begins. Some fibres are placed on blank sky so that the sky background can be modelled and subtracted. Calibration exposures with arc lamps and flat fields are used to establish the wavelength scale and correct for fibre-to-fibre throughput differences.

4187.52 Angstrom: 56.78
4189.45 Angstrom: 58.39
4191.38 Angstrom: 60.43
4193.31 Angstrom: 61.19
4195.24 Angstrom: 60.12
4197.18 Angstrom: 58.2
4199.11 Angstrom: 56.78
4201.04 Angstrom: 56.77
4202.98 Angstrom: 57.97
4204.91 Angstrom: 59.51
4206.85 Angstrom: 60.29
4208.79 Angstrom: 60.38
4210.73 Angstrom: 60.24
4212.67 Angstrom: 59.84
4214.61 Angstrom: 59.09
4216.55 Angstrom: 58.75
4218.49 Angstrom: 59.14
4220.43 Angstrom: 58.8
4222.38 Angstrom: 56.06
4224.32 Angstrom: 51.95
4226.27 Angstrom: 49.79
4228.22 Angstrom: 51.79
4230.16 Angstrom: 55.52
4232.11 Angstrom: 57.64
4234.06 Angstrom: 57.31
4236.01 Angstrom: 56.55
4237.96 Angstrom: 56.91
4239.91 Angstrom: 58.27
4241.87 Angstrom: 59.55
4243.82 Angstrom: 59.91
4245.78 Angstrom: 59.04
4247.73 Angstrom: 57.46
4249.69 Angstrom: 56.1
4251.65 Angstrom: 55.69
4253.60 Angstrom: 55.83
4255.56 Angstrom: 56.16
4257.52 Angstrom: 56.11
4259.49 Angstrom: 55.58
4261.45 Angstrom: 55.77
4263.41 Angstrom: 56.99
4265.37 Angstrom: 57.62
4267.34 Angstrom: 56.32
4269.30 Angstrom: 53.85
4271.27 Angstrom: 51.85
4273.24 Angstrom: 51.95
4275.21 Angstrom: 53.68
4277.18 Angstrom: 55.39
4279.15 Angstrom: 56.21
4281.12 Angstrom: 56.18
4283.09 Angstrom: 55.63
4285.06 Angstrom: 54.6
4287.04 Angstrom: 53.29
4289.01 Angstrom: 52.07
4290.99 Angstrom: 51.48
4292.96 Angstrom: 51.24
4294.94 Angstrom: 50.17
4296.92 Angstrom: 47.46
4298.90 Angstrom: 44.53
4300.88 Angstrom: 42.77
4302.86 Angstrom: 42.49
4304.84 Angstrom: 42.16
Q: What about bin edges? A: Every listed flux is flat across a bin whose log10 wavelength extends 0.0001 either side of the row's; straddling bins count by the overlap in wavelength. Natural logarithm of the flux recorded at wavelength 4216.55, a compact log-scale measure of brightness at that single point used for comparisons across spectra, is 4.07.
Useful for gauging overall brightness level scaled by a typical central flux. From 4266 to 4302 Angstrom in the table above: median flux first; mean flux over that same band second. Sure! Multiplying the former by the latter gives 2747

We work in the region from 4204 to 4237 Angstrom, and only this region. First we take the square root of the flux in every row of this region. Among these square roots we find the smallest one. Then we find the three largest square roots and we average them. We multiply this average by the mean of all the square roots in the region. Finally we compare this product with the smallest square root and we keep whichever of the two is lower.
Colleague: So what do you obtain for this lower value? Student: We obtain 7.06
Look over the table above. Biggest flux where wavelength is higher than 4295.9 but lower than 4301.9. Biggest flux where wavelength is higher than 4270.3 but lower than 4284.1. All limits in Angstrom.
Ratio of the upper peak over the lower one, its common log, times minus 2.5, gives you 0.18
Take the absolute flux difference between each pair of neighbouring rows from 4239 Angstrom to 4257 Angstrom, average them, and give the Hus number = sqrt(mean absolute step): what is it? 0.89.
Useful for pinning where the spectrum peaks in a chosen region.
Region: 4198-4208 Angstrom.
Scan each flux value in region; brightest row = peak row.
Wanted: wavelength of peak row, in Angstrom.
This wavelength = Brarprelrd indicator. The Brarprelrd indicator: 4206.85 Angstrom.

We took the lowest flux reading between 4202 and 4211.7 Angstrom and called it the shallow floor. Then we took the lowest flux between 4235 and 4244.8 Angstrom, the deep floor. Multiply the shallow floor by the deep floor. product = 3278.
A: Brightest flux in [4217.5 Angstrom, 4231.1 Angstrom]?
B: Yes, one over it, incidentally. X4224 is 0.0169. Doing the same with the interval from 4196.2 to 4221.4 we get 0.0166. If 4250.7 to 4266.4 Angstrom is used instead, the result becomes 0.0174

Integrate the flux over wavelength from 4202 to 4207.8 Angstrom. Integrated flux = 344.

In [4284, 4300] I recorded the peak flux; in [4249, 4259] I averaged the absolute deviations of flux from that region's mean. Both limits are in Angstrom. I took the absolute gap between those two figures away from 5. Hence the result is -49.4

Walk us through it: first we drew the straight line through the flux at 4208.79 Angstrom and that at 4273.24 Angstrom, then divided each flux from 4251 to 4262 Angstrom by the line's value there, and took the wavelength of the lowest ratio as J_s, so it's 4251.65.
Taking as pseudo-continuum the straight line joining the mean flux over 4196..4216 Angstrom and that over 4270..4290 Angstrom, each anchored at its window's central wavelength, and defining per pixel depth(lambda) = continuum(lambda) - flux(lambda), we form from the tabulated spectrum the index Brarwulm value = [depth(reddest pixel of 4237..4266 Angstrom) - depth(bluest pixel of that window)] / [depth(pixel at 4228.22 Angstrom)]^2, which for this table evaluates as -0.08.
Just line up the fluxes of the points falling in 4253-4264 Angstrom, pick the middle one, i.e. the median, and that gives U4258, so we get 56.0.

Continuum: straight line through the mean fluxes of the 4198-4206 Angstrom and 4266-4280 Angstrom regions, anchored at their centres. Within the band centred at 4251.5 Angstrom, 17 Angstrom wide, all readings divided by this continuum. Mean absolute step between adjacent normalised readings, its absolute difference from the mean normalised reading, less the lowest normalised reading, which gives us 0.010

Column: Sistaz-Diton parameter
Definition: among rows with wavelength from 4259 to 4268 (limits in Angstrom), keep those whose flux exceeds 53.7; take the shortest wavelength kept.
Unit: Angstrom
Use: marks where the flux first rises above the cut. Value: 4259.49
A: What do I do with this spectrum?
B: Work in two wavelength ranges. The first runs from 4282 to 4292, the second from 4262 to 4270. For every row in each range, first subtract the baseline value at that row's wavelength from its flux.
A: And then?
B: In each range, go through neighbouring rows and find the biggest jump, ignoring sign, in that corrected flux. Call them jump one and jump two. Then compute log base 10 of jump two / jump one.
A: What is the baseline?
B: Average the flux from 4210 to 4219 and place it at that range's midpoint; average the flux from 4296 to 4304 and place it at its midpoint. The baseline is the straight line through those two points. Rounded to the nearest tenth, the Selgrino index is 0.3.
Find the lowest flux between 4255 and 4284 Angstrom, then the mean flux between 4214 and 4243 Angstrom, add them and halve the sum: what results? 54.2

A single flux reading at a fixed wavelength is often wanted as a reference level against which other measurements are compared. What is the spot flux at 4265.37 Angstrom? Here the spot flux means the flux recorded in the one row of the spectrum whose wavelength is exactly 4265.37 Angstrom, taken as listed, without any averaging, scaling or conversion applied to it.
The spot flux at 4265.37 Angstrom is 57.62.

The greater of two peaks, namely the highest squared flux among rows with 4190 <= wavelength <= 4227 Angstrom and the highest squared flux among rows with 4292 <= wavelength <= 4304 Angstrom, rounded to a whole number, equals 3744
